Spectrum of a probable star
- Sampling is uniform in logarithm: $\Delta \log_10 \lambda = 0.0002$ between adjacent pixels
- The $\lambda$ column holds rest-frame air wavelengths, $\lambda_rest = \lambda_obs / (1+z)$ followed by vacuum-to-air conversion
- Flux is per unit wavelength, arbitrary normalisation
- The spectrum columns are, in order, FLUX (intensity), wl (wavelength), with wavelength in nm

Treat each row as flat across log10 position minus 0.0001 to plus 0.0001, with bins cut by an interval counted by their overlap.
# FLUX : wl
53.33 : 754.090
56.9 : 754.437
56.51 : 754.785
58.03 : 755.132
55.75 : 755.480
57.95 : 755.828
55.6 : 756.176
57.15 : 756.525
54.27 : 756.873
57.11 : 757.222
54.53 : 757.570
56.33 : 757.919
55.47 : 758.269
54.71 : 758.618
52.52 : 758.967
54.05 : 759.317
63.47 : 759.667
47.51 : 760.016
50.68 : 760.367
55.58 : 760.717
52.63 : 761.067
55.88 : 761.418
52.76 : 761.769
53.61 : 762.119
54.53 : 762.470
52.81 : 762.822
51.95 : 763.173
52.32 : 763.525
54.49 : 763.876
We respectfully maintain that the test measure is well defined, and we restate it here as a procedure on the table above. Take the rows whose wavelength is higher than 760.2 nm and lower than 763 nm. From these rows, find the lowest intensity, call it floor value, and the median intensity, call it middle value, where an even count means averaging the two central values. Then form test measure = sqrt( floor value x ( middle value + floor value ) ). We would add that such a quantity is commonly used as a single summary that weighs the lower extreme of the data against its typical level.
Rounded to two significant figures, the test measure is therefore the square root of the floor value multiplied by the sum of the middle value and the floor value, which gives 73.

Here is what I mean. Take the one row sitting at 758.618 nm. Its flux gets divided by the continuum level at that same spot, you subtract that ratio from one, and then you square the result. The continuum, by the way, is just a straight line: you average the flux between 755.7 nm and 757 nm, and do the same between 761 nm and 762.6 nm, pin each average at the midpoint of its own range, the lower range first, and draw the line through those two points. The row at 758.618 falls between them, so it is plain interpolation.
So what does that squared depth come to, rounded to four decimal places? 0.0001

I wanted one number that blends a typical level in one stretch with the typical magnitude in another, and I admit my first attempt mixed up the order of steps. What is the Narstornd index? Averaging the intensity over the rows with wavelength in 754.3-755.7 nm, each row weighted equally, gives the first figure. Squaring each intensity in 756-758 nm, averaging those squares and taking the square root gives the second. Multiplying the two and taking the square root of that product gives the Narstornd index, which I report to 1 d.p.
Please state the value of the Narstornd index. 56.3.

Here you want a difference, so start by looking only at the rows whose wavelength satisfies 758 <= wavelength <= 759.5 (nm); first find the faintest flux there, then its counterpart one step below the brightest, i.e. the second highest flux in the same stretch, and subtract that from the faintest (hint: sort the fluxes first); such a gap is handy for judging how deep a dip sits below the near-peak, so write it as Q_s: -2.2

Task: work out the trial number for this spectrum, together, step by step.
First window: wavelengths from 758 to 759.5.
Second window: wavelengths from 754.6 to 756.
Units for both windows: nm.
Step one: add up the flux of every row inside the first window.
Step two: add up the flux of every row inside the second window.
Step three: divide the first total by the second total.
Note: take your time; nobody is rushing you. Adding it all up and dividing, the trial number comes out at 0.950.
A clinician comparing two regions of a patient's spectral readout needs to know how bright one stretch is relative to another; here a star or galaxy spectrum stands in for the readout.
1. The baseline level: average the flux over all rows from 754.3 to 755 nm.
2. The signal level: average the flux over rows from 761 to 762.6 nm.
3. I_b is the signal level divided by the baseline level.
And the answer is 0.950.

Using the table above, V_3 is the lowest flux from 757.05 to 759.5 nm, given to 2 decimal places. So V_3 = 52.52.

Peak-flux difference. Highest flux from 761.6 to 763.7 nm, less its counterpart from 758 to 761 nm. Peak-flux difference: -8.9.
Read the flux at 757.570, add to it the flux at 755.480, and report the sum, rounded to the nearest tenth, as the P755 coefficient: 110.3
